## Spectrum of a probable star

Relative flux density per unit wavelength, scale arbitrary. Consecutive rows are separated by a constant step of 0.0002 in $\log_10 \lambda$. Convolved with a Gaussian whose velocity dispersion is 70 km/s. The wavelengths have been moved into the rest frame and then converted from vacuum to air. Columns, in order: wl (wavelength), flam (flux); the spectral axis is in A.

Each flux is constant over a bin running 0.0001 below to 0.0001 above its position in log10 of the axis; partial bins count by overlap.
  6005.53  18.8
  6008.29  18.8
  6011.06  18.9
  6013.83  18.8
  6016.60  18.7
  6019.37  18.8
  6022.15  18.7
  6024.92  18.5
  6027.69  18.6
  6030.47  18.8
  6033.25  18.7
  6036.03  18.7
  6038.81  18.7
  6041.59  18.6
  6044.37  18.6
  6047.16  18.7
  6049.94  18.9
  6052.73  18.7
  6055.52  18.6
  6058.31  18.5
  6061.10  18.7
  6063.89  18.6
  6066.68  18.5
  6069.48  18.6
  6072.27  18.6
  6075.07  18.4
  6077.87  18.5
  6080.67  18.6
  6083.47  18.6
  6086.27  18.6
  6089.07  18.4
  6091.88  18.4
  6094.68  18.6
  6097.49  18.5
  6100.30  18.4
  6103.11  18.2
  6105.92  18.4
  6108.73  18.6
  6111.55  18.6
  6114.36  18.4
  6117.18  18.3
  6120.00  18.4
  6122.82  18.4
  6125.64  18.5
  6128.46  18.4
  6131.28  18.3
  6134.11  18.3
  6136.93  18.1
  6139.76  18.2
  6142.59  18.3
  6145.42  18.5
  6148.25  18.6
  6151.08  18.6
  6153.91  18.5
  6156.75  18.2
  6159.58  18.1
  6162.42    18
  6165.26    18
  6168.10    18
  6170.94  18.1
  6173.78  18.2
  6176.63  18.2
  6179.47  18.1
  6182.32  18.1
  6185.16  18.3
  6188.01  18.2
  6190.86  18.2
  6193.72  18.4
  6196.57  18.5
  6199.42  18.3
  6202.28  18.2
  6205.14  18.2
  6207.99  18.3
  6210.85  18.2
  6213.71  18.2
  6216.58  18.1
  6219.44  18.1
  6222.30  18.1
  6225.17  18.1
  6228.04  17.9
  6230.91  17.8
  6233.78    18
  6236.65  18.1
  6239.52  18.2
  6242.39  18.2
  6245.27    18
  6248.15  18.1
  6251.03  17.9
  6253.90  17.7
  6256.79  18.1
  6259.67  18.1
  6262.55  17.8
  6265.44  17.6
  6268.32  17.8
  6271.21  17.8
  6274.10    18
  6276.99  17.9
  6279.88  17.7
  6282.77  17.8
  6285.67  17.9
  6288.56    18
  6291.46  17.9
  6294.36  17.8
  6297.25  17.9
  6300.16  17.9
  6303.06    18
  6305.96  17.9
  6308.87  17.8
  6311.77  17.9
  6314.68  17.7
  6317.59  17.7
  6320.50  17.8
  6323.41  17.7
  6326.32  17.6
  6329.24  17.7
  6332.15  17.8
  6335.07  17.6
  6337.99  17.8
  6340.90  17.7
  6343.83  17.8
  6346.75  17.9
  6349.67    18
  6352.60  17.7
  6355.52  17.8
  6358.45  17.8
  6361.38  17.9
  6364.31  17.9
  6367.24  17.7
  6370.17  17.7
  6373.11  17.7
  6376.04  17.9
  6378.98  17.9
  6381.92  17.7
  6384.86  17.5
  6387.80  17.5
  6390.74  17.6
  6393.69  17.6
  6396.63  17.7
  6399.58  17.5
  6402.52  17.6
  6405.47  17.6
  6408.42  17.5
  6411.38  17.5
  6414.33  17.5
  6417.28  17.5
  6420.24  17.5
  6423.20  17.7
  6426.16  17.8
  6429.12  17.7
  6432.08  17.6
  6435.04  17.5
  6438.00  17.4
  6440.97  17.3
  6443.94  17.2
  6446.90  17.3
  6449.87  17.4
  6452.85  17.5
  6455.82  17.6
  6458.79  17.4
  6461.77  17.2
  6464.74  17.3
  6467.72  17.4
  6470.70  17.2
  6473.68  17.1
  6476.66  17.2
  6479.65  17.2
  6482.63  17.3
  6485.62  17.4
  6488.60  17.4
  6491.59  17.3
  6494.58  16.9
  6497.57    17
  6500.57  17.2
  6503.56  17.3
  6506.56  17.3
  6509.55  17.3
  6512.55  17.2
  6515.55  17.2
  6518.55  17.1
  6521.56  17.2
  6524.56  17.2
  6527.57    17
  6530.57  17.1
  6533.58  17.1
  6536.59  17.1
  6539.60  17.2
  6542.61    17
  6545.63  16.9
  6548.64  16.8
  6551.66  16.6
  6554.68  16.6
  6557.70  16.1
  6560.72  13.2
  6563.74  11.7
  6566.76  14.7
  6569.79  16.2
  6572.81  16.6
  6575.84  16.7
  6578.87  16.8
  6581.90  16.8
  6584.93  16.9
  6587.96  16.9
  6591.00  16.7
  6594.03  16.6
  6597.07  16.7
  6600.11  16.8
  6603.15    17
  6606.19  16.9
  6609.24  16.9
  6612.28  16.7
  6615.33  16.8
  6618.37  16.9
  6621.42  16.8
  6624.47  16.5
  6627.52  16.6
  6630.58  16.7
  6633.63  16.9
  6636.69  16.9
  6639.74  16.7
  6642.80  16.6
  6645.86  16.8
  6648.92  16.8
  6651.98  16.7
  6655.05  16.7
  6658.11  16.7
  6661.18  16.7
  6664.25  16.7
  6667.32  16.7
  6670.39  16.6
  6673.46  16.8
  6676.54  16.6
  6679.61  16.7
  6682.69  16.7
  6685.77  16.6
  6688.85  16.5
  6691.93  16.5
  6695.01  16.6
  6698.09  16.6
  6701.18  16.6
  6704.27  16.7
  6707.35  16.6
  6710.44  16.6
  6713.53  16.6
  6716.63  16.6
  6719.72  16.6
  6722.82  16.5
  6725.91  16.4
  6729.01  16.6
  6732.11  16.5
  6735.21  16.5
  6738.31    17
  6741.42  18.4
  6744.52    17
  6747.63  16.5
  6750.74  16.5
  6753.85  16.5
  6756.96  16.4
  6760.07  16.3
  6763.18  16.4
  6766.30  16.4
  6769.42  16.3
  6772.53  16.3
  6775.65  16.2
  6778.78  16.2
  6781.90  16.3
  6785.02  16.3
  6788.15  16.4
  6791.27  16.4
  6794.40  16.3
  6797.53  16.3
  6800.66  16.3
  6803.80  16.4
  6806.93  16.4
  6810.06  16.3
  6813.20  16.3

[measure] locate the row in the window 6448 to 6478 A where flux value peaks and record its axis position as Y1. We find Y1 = 6455.82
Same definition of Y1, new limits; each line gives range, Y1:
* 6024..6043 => 6030.47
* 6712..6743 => 6741.42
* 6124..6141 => 6125.64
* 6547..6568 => 6548.64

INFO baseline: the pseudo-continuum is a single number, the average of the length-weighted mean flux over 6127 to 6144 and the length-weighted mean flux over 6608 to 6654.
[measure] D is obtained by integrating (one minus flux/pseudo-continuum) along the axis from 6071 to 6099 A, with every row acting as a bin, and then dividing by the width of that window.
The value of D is -0.06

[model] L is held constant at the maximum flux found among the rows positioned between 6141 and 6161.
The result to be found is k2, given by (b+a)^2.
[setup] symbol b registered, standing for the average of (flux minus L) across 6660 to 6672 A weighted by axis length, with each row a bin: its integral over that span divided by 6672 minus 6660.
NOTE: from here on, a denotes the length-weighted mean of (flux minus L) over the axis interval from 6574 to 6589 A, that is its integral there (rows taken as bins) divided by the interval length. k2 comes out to 13.8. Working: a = -1.8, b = -1.9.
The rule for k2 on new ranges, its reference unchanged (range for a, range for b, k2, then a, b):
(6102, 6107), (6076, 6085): 0.1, -0.3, 0.0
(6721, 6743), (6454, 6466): 8.9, -1.8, -1.2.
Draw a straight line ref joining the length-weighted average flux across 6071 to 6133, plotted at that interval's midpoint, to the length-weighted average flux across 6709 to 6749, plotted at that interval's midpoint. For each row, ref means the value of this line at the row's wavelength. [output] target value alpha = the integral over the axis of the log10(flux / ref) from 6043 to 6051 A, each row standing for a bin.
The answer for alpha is 0.023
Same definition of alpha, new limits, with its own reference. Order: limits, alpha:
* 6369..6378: 0.013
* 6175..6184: -0.023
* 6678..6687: -0.049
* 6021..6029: -0.013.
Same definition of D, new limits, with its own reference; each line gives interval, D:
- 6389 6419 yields 0.00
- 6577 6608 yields 0.04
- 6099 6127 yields -0.05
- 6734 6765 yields 0.04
